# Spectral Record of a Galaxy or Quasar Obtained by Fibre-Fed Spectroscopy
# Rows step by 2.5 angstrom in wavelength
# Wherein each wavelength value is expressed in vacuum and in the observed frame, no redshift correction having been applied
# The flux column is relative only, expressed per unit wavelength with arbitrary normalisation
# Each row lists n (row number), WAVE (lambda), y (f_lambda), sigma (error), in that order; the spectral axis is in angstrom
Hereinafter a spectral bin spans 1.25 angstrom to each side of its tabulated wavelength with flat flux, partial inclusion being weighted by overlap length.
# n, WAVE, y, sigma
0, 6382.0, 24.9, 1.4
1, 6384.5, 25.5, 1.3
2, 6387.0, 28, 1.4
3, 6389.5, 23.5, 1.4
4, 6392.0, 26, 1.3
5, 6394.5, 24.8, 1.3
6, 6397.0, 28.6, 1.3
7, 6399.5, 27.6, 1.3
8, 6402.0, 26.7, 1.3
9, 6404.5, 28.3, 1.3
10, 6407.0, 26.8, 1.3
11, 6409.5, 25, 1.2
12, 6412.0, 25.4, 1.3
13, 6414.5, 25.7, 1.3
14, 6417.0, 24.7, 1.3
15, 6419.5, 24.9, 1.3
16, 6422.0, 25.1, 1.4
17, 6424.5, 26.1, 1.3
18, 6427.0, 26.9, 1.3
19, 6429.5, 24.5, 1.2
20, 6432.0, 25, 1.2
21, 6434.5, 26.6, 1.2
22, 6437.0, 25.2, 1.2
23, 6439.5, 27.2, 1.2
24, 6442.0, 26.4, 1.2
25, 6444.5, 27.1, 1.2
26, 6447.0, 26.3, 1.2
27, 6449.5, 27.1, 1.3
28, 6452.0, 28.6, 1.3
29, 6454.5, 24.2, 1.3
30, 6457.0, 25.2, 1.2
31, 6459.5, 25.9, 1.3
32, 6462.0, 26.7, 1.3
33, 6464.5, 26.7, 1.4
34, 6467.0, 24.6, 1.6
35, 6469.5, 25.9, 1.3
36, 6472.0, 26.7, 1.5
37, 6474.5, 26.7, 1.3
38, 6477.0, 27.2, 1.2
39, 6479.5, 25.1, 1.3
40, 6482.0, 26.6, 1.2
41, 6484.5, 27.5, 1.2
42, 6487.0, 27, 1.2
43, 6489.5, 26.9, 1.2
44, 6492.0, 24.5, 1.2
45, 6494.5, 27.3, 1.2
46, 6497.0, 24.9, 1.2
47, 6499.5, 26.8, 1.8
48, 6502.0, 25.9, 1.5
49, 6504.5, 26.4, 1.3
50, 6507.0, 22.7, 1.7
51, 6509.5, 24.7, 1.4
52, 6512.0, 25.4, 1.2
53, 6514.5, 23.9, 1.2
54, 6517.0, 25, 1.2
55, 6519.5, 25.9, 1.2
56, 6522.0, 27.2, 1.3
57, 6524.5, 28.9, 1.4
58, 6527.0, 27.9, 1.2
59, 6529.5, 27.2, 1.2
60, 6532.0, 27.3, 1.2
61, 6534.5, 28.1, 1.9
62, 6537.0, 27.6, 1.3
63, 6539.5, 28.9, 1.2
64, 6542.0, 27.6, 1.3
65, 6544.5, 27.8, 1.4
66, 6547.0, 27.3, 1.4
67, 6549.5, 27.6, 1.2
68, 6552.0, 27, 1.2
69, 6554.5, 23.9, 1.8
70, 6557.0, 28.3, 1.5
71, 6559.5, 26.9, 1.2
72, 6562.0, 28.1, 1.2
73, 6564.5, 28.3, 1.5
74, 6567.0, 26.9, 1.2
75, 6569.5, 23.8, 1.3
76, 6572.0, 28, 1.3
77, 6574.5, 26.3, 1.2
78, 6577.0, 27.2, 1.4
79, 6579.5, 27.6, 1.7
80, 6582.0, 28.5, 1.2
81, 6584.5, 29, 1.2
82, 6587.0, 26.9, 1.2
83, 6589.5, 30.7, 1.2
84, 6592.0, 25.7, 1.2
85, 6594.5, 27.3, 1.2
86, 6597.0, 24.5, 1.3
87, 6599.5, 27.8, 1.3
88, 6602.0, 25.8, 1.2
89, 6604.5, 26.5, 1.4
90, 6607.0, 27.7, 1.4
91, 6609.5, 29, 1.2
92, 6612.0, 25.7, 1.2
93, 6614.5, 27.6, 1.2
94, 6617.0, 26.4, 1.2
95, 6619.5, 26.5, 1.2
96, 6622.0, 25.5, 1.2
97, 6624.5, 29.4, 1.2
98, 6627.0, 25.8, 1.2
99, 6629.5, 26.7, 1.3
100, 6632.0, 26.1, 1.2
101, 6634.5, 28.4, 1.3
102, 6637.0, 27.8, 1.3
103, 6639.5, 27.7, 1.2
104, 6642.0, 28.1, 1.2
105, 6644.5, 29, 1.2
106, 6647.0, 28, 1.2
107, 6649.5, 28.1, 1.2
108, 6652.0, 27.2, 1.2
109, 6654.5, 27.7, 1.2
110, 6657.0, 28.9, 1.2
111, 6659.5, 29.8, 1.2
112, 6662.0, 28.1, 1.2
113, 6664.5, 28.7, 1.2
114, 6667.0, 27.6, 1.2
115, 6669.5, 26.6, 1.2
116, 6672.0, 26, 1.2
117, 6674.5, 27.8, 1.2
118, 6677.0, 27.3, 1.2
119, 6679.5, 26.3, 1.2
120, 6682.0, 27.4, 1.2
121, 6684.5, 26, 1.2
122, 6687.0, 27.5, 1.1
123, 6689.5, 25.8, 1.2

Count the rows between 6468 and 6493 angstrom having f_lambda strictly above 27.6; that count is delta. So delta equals 0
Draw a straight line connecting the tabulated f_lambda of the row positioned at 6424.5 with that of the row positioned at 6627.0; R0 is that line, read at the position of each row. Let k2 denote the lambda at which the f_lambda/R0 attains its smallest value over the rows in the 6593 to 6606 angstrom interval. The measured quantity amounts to 6597.0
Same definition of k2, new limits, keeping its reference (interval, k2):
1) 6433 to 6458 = 6454.5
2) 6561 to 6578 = 6569.5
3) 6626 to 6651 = 6627.0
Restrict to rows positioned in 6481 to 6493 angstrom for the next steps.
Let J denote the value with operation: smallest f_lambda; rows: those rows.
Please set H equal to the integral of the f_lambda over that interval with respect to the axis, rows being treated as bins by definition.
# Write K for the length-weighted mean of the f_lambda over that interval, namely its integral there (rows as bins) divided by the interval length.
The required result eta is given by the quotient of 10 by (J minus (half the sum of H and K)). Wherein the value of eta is -0.0676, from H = 318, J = 24.5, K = 26.5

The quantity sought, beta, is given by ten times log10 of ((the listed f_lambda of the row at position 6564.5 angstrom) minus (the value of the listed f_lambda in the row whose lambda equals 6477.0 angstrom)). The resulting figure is 0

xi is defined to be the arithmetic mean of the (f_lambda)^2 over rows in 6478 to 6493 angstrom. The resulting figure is 691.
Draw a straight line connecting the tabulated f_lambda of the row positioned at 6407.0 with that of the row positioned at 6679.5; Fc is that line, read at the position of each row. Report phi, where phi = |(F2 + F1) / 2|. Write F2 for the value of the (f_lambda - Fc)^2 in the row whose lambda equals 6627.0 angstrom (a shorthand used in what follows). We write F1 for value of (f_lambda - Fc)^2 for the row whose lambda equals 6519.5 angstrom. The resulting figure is 0.4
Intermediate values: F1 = 0.5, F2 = 0.4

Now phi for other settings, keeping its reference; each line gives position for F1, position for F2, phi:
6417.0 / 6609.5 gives 5.5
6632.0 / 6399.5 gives 0.4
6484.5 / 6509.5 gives 2.2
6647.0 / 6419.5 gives 3.1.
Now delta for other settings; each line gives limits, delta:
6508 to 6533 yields 2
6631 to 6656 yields 8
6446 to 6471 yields 1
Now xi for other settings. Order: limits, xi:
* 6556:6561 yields 762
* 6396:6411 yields 739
